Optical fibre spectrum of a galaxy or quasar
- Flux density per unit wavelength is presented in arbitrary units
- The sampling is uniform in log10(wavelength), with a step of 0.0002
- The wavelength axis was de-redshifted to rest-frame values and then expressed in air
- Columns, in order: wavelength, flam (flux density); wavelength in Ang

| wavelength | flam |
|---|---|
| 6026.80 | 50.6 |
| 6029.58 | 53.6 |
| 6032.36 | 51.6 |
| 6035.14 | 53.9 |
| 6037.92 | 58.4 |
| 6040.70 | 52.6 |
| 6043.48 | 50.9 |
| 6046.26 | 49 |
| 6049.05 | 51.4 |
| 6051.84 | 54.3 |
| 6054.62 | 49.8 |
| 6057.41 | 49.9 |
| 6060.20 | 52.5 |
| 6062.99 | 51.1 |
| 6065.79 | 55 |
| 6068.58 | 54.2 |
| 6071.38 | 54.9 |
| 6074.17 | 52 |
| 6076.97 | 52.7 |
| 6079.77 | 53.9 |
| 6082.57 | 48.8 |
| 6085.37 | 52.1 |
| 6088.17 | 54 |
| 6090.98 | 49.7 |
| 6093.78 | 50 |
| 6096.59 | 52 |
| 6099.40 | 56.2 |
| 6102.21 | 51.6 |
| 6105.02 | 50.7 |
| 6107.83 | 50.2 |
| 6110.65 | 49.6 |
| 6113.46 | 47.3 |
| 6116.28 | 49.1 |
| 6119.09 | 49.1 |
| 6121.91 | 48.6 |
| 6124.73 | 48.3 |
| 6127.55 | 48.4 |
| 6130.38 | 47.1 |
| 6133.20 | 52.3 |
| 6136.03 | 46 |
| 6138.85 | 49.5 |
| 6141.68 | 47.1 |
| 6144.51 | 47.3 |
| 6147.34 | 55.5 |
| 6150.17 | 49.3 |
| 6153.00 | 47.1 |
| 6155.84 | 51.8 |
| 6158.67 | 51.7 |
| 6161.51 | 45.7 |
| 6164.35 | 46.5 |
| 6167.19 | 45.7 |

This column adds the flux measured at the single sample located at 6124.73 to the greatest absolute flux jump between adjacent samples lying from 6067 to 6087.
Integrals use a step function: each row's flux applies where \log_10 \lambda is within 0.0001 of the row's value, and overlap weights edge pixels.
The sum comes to 53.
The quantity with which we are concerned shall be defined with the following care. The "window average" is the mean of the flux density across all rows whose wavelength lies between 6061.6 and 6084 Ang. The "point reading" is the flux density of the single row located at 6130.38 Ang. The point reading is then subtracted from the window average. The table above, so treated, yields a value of 5.7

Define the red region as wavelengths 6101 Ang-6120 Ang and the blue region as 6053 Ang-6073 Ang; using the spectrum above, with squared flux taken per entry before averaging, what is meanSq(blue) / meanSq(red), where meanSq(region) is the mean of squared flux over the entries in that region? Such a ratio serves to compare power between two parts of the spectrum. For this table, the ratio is 1.12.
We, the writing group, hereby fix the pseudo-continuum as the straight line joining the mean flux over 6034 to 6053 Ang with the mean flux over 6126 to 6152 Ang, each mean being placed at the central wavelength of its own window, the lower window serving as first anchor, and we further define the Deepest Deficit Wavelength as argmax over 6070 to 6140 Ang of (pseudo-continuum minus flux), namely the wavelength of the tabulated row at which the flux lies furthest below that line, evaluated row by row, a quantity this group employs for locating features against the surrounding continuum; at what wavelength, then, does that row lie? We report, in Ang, 6136.03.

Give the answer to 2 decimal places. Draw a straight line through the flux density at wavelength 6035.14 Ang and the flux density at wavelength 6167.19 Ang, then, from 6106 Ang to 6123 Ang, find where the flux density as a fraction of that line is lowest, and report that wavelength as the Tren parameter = 6113.46 Ang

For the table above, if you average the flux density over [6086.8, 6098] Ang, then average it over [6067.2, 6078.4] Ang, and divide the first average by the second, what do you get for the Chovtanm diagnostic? 0.962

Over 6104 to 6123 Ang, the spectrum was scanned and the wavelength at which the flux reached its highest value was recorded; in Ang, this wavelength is 6105.02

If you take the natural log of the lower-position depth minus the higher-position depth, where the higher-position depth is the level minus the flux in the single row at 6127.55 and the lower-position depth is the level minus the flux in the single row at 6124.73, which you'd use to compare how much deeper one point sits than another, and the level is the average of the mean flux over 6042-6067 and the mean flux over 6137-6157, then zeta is -2.3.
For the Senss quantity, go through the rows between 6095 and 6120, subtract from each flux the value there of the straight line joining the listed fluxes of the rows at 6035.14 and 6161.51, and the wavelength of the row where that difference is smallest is 6113.46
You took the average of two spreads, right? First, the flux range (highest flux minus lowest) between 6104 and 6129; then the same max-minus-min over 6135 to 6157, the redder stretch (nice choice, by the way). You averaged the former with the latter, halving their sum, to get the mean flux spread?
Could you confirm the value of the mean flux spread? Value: 6.45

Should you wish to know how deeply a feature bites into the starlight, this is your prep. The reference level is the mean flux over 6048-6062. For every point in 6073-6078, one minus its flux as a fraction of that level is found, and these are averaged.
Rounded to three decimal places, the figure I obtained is -0.015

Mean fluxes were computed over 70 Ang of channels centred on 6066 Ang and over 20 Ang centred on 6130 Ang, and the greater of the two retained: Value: 52.4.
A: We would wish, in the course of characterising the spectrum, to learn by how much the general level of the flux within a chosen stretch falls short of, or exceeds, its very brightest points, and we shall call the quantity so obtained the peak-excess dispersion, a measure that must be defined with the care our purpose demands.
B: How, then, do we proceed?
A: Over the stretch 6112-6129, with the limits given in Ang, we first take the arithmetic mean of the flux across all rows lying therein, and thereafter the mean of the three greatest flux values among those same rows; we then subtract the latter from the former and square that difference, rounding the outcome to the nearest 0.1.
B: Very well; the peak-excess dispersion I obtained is 0.2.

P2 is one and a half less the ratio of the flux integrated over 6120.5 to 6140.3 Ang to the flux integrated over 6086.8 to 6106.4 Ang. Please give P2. 0.56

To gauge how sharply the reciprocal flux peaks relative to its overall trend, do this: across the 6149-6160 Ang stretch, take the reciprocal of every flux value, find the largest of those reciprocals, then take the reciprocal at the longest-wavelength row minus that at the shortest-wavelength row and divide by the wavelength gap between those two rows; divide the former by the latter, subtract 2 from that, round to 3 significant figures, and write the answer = -194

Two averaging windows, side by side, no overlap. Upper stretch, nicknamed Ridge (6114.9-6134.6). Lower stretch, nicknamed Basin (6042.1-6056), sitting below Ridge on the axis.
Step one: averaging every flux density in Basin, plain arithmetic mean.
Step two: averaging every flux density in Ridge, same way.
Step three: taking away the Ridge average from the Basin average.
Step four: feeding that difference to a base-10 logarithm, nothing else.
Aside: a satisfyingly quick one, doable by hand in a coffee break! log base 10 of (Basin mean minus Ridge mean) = 0.3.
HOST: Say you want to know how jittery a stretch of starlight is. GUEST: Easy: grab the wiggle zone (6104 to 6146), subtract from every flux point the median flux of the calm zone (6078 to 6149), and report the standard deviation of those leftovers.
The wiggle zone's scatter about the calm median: 1.6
